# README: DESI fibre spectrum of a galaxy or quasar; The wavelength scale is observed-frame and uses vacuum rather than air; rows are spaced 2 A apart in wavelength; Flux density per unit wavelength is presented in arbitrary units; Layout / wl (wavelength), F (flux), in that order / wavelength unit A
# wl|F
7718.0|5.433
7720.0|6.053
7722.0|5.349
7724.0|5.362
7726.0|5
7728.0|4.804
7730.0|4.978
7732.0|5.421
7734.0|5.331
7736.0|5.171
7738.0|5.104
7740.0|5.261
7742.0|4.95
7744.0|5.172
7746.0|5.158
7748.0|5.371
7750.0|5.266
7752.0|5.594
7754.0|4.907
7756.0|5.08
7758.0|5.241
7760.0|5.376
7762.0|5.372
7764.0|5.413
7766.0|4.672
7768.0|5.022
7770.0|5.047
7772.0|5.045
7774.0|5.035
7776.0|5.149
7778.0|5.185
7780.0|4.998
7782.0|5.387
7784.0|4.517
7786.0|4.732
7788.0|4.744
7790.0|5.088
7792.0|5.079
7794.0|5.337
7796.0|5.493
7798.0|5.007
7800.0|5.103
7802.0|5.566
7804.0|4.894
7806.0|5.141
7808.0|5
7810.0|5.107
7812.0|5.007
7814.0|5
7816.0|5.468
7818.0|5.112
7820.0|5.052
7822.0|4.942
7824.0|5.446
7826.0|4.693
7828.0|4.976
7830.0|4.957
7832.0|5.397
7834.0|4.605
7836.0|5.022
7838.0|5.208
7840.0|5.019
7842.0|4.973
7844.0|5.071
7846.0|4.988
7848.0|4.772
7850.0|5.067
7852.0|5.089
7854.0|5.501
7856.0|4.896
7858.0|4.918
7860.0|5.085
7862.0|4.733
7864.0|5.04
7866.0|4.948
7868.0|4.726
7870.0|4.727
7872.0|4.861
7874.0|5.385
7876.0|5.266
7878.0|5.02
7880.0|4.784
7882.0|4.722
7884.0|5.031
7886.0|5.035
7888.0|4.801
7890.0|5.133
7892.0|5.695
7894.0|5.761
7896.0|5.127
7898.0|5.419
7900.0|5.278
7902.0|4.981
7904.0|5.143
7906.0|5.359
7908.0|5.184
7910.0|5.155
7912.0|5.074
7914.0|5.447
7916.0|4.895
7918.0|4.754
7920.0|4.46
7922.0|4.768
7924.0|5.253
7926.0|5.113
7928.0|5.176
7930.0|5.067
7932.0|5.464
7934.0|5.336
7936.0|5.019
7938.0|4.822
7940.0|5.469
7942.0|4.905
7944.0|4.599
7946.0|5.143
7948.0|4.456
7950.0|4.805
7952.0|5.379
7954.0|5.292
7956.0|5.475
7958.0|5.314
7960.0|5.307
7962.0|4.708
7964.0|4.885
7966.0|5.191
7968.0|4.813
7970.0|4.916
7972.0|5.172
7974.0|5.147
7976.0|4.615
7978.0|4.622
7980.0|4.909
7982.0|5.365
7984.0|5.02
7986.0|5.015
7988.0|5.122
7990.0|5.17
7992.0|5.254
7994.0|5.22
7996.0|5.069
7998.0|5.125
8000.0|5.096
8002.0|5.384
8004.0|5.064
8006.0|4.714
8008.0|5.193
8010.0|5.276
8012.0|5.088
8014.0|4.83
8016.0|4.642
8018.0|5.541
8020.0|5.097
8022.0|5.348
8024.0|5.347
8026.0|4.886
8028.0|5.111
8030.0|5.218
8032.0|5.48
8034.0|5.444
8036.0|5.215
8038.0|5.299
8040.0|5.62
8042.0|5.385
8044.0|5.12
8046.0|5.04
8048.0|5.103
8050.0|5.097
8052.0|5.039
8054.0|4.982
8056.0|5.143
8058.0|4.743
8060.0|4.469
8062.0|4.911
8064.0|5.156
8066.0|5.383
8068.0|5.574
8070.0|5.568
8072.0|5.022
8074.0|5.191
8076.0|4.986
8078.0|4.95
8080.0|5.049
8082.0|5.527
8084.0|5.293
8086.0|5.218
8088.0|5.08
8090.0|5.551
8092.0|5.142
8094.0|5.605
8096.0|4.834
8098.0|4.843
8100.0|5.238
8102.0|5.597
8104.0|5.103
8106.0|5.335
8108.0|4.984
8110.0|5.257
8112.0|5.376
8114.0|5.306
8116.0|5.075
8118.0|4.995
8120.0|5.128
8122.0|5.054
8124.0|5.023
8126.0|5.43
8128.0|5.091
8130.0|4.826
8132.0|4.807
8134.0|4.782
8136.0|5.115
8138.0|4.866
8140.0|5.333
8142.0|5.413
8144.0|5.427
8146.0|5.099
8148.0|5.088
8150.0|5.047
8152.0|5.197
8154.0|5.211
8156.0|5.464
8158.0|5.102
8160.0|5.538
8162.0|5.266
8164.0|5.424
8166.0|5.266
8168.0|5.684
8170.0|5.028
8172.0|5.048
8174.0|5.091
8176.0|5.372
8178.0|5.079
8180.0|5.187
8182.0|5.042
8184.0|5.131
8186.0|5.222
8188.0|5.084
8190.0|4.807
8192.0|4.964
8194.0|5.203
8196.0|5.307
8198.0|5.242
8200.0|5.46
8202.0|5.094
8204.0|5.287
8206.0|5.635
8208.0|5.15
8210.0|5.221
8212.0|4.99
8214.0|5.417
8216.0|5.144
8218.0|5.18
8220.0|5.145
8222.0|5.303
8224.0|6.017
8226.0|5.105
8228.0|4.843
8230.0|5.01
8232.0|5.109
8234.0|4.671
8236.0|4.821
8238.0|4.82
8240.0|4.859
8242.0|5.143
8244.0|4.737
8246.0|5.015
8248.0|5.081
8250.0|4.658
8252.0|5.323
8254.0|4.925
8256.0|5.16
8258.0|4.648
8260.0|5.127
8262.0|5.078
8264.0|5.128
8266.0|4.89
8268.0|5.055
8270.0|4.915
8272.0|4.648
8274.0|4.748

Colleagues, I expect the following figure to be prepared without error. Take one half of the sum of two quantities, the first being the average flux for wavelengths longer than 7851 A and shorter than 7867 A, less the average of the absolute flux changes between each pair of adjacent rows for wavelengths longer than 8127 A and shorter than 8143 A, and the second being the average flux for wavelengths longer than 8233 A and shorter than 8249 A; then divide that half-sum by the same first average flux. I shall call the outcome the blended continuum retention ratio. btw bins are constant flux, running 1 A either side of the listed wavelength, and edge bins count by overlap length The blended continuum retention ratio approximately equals 0.966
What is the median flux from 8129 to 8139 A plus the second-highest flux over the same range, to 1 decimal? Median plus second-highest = 9.7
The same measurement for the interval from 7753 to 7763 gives 10.6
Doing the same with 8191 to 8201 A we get 10.5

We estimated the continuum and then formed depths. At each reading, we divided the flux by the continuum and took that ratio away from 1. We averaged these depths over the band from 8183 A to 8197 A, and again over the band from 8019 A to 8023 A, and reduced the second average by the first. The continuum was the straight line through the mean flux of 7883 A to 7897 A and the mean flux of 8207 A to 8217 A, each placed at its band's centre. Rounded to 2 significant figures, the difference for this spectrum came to -0.019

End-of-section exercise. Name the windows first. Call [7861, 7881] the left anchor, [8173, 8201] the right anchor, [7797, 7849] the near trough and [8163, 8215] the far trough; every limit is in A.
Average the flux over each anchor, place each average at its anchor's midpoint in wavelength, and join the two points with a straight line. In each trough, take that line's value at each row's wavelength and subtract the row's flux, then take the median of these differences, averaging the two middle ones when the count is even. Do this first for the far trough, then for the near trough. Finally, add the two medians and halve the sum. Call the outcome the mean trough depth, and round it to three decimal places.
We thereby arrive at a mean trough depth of -0.067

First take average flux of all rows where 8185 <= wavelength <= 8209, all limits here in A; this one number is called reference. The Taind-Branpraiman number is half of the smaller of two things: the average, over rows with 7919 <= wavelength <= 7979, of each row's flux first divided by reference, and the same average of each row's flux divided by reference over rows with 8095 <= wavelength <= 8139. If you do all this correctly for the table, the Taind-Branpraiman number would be 0.483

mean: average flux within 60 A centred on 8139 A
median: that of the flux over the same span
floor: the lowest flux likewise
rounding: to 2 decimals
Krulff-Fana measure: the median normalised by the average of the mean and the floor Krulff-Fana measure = 1.04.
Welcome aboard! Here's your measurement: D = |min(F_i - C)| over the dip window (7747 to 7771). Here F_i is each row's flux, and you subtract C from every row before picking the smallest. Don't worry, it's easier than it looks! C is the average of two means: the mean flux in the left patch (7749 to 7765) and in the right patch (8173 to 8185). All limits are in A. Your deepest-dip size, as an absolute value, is 0.54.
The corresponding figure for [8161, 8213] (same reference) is 0.41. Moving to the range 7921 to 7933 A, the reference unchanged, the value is 0.45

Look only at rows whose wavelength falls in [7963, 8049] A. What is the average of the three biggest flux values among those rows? 5.55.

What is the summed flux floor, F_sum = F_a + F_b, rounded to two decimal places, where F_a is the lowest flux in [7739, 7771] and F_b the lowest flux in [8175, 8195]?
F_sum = 9.48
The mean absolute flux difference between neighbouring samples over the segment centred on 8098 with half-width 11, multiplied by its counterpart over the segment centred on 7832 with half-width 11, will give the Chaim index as 0.143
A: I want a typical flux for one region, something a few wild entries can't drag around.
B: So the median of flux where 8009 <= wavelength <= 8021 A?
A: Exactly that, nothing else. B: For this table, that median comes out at 5.09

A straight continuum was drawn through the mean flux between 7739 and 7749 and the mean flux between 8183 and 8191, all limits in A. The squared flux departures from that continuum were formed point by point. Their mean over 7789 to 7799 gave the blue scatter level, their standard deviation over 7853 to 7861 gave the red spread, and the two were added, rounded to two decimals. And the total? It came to 0.08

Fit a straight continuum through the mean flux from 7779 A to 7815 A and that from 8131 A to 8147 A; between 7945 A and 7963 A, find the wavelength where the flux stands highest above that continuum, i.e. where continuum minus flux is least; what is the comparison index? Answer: 7956.0 A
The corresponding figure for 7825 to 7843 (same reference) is 7832.0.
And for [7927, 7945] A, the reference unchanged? 7940.0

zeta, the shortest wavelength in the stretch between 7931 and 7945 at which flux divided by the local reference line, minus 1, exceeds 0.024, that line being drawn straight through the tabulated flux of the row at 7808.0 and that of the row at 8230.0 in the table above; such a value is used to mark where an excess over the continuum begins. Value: 7932.0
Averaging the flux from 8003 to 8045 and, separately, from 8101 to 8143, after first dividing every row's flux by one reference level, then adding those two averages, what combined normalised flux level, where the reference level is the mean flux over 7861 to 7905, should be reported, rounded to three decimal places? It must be 2.035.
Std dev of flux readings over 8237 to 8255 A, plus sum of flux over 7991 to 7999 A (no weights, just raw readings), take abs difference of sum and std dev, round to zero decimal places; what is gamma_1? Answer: 20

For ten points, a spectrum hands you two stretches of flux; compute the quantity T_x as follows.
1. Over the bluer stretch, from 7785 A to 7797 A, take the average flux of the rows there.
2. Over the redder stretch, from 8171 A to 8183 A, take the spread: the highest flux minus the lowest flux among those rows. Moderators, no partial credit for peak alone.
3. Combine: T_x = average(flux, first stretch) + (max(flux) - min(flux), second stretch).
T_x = 5.41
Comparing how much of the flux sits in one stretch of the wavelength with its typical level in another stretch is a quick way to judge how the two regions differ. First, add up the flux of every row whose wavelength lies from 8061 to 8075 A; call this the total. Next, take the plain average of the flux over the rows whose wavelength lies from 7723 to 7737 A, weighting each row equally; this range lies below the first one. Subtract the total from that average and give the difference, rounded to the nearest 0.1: -31.7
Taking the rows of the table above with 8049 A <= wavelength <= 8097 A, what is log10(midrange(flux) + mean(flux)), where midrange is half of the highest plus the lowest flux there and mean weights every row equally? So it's 1.01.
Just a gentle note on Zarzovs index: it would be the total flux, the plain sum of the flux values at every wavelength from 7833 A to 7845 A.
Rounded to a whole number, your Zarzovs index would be 30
